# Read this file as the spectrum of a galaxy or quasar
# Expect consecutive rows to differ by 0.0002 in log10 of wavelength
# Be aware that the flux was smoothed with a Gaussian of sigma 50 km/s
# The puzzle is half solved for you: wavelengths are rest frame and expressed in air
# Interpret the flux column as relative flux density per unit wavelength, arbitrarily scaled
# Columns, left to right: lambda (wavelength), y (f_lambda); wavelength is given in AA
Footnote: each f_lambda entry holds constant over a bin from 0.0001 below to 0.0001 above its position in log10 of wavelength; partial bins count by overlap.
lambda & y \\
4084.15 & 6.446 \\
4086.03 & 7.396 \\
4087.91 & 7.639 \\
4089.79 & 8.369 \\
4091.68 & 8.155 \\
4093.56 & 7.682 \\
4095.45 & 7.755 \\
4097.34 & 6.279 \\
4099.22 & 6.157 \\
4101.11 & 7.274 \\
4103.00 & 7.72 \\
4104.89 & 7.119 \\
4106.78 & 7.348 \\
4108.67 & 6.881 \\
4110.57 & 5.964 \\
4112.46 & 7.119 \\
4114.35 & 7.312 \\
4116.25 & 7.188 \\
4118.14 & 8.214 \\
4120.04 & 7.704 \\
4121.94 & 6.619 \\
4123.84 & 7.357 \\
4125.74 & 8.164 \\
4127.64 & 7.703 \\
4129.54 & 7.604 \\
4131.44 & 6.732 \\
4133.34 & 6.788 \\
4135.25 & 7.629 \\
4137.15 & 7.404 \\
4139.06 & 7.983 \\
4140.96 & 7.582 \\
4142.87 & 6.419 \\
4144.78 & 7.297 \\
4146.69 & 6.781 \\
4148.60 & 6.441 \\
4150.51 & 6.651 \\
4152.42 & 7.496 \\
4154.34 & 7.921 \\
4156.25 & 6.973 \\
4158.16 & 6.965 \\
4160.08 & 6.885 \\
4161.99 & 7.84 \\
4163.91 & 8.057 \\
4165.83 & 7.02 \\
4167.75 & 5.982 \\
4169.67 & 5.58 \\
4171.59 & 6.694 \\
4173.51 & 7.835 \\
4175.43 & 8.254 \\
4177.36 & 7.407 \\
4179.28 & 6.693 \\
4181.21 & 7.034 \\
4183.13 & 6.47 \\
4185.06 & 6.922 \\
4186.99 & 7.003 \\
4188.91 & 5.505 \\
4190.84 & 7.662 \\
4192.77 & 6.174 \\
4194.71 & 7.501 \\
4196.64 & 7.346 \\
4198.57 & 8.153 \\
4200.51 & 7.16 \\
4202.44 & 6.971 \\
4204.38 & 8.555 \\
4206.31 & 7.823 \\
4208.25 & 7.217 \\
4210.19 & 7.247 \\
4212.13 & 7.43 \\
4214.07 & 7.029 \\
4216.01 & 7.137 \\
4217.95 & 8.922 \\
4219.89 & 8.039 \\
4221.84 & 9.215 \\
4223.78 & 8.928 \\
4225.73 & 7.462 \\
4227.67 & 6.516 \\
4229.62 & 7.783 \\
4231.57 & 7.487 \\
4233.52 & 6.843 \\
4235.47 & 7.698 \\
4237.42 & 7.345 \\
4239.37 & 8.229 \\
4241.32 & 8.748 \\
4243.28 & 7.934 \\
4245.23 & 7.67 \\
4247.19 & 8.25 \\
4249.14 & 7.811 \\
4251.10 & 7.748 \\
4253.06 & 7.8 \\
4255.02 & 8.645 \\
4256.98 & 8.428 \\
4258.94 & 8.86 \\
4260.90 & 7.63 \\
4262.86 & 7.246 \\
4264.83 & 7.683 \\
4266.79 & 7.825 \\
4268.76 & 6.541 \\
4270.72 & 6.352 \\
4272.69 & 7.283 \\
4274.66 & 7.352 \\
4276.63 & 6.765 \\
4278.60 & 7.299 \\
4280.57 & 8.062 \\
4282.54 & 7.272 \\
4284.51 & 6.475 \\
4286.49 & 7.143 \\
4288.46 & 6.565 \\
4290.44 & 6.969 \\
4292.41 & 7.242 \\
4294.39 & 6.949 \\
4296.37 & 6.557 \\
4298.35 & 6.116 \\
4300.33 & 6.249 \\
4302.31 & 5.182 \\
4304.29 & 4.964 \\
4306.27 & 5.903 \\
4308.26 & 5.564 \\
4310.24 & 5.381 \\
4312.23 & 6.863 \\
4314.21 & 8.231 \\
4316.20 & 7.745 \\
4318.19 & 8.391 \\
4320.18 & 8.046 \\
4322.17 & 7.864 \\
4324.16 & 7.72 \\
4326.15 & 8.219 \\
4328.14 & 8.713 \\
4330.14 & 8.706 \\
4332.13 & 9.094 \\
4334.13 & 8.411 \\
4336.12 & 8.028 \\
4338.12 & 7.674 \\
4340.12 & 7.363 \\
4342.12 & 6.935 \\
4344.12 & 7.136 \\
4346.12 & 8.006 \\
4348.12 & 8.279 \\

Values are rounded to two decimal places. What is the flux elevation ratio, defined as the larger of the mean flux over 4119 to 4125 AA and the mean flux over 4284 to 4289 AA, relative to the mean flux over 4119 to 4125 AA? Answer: 1.00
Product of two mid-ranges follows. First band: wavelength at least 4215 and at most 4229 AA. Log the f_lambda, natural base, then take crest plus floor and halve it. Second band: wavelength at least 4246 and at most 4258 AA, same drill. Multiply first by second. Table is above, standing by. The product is 4.30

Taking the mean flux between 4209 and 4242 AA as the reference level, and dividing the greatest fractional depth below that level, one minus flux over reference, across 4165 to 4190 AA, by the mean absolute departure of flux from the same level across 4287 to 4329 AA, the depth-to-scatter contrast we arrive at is 0.26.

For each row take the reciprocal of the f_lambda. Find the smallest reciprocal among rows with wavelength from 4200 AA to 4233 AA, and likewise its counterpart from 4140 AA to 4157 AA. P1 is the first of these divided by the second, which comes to 0.86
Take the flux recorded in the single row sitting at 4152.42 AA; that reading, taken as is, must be 7.496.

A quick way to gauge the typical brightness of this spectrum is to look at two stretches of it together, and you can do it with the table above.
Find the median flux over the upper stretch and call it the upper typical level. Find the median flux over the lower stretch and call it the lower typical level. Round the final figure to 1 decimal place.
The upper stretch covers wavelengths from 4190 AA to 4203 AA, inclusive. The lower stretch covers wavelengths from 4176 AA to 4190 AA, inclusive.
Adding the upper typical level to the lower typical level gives 14.3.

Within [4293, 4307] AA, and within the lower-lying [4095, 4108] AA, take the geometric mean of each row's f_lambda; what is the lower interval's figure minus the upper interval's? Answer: 1.1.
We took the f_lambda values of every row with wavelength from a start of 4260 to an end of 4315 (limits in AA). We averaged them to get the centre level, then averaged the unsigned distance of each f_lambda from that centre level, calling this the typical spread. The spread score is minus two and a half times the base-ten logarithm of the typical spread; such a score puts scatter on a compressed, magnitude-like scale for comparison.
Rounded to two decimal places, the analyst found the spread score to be 0.43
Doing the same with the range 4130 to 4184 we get 0.68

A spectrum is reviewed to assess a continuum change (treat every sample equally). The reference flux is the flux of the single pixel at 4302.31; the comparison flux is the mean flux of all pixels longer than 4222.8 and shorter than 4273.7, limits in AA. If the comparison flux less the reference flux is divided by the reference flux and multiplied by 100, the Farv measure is 49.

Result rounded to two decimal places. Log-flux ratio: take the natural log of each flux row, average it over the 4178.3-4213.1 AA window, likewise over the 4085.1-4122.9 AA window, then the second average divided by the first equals 1.01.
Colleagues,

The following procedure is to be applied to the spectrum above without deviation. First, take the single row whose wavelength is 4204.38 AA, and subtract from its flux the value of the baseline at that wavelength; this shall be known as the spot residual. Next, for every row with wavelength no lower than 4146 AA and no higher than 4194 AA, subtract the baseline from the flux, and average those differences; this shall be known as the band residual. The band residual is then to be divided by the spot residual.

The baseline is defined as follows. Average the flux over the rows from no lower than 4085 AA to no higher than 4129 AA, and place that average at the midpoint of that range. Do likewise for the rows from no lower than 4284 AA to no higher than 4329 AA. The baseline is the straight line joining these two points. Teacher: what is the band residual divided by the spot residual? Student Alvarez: -0.2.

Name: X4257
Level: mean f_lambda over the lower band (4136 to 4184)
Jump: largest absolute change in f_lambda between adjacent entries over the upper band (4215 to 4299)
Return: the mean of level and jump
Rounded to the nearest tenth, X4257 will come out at 4.4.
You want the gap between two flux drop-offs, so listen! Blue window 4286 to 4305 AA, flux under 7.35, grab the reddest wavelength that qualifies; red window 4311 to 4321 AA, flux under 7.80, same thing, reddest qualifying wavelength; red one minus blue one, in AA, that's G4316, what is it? 11.9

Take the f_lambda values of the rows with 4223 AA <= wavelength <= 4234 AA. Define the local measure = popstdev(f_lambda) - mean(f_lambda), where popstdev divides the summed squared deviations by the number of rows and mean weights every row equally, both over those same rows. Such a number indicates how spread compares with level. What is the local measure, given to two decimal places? -6.74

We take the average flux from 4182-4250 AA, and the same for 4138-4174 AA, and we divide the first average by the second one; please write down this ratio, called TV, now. 1.07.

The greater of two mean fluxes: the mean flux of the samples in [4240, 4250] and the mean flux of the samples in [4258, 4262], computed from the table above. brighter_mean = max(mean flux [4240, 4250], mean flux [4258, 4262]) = 8.2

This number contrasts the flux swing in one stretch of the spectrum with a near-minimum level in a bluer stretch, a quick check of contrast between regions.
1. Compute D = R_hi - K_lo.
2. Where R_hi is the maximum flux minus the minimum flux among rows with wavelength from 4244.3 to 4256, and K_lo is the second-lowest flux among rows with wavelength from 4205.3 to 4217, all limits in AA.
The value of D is -6.2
